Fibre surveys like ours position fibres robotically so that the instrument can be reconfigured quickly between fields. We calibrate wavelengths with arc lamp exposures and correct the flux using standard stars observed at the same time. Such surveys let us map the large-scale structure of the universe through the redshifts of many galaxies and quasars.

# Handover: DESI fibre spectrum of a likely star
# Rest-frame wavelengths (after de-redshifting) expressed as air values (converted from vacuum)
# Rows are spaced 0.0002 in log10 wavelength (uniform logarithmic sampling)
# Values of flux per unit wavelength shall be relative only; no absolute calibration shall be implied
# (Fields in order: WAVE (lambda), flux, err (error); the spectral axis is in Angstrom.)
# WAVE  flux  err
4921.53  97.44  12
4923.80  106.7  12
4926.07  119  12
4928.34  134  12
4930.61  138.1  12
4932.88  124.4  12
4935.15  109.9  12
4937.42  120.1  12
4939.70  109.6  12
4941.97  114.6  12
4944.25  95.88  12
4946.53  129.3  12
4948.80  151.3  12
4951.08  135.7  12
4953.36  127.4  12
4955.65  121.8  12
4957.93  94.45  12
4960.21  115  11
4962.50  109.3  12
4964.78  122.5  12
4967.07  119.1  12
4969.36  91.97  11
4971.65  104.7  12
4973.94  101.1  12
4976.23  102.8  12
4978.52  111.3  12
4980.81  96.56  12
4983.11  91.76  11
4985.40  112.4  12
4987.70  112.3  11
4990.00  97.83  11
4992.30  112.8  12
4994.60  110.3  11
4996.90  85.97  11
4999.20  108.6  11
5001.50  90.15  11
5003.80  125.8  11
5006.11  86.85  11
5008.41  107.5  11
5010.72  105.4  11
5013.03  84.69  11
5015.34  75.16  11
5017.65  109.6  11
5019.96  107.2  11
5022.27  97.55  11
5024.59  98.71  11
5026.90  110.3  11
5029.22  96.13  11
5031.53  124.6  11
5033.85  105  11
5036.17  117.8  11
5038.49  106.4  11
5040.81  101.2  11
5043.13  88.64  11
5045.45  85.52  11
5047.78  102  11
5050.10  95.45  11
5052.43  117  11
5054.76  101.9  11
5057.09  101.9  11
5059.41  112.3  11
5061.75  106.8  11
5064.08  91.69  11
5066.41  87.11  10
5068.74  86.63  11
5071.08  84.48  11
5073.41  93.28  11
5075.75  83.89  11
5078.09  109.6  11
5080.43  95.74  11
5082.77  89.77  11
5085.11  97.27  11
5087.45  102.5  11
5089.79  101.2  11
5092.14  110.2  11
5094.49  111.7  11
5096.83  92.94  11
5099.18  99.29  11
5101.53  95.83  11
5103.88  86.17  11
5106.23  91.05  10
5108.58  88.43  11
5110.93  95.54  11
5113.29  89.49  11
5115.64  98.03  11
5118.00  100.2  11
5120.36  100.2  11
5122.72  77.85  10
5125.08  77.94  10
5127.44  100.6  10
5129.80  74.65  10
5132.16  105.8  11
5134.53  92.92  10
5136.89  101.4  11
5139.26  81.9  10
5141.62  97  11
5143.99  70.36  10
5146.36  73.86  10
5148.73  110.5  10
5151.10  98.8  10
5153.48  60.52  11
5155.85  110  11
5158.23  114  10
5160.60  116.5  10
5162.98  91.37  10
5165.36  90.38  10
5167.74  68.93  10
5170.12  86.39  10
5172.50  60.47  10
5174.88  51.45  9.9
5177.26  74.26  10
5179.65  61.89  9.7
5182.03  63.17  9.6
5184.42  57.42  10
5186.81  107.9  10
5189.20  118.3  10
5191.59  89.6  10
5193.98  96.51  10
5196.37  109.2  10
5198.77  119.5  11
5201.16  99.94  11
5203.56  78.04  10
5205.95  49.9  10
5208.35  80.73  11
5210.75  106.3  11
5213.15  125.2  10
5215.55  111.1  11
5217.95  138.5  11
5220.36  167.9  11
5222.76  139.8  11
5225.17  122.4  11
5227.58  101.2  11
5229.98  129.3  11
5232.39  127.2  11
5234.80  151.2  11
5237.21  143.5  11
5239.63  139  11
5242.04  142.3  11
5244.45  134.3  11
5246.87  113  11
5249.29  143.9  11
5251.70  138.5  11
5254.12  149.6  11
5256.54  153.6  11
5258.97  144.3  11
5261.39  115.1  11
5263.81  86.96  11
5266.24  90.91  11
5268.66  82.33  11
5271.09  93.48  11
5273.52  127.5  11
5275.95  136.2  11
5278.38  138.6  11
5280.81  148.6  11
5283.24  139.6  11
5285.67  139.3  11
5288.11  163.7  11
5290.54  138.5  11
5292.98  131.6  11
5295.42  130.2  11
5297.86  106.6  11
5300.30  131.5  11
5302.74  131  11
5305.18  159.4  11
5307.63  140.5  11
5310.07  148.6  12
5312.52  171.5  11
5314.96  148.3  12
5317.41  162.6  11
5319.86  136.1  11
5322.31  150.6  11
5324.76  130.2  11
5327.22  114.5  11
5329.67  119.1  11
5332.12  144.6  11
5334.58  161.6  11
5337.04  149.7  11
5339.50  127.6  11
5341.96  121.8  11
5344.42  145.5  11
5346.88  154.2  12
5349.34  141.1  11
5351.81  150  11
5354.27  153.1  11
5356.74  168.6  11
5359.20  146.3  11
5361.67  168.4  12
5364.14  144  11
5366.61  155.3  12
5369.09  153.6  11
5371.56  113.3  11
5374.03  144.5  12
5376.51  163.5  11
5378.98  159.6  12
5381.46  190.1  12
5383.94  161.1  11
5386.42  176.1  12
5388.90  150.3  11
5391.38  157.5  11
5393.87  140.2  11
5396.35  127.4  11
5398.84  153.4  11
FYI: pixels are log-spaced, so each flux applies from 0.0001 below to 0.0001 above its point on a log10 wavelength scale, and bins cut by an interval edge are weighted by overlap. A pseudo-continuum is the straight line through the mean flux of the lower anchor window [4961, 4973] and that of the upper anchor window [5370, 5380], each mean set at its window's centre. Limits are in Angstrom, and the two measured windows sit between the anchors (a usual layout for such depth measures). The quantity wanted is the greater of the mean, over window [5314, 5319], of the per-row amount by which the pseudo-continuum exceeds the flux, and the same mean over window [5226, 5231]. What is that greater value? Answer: 17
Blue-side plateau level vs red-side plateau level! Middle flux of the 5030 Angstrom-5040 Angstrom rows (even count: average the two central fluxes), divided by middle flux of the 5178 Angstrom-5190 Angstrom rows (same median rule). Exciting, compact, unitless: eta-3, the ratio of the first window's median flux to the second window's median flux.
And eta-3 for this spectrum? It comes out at 1.8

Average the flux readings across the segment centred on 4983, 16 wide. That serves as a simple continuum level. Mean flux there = 104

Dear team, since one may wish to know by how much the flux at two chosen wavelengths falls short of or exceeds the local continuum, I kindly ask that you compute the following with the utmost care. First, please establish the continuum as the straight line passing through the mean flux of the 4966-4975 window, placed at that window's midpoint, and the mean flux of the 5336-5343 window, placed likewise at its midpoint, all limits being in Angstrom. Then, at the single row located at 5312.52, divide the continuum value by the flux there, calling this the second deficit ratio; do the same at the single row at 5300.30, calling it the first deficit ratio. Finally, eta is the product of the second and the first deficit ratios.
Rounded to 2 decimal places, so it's 0.75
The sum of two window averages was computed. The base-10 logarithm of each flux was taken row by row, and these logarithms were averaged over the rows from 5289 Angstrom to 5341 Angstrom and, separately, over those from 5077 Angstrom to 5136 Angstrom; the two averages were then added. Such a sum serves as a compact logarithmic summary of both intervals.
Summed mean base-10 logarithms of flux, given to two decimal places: 4.12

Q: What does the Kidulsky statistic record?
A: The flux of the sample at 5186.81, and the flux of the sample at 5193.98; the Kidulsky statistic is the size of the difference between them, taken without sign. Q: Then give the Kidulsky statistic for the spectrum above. 11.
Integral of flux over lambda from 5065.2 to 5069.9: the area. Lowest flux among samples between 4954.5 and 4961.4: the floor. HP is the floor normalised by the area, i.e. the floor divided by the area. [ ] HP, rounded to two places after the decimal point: 0.23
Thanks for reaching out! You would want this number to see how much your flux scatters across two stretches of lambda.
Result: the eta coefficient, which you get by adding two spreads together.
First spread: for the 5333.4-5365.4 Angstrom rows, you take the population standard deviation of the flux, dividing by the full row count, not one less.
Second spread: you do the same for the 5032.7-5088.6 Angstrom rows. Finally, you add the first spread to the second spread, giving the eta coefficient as 23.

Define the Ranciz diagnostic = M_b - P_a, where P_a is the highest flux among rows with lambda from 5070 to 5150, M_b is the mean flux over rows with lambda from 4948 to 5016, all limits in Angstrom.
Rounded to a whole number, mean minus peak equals -5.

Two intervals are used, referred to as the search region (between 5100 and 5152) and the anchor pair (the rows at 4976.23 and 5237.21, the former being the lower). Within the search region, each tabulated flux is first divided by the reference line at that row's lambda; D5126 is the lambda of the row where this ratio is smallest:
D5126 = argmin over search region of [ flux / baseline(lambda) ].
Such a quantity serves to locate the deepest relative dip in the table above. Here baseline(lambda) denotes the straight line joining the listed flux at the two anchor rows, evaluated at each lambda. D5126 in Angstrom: 5143.99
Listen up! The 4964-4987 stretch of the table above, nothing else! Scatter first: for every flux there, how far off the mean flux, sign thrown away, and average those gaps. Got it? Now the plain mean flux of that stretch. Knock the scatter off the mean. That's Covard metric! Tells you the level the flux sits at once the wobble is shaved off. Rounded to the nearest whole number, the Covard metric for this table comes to 97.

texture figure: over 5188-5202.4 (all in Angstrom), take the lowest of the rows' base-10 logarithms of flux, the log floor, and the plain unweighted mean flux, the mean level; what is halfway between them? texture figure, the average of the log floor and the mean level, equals 54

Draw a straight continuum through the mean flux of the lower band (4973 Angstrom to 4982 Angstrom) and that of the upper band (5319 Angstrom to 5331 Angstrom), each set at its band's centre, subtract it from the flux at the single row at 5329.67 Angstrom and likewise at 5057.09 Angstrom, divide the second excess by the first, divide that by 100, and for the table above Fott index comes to 0.006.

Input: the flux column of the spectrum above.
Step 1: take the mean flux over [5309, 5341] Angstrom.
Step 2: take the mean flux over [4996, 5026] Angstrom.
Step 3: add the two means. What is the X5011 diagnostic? 242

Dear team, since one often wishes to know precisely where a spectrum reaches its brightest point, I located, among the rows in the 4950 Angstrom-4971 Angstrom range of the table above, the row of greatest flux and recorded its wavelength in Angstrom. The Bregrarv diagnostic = 4951.08 Angstrom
